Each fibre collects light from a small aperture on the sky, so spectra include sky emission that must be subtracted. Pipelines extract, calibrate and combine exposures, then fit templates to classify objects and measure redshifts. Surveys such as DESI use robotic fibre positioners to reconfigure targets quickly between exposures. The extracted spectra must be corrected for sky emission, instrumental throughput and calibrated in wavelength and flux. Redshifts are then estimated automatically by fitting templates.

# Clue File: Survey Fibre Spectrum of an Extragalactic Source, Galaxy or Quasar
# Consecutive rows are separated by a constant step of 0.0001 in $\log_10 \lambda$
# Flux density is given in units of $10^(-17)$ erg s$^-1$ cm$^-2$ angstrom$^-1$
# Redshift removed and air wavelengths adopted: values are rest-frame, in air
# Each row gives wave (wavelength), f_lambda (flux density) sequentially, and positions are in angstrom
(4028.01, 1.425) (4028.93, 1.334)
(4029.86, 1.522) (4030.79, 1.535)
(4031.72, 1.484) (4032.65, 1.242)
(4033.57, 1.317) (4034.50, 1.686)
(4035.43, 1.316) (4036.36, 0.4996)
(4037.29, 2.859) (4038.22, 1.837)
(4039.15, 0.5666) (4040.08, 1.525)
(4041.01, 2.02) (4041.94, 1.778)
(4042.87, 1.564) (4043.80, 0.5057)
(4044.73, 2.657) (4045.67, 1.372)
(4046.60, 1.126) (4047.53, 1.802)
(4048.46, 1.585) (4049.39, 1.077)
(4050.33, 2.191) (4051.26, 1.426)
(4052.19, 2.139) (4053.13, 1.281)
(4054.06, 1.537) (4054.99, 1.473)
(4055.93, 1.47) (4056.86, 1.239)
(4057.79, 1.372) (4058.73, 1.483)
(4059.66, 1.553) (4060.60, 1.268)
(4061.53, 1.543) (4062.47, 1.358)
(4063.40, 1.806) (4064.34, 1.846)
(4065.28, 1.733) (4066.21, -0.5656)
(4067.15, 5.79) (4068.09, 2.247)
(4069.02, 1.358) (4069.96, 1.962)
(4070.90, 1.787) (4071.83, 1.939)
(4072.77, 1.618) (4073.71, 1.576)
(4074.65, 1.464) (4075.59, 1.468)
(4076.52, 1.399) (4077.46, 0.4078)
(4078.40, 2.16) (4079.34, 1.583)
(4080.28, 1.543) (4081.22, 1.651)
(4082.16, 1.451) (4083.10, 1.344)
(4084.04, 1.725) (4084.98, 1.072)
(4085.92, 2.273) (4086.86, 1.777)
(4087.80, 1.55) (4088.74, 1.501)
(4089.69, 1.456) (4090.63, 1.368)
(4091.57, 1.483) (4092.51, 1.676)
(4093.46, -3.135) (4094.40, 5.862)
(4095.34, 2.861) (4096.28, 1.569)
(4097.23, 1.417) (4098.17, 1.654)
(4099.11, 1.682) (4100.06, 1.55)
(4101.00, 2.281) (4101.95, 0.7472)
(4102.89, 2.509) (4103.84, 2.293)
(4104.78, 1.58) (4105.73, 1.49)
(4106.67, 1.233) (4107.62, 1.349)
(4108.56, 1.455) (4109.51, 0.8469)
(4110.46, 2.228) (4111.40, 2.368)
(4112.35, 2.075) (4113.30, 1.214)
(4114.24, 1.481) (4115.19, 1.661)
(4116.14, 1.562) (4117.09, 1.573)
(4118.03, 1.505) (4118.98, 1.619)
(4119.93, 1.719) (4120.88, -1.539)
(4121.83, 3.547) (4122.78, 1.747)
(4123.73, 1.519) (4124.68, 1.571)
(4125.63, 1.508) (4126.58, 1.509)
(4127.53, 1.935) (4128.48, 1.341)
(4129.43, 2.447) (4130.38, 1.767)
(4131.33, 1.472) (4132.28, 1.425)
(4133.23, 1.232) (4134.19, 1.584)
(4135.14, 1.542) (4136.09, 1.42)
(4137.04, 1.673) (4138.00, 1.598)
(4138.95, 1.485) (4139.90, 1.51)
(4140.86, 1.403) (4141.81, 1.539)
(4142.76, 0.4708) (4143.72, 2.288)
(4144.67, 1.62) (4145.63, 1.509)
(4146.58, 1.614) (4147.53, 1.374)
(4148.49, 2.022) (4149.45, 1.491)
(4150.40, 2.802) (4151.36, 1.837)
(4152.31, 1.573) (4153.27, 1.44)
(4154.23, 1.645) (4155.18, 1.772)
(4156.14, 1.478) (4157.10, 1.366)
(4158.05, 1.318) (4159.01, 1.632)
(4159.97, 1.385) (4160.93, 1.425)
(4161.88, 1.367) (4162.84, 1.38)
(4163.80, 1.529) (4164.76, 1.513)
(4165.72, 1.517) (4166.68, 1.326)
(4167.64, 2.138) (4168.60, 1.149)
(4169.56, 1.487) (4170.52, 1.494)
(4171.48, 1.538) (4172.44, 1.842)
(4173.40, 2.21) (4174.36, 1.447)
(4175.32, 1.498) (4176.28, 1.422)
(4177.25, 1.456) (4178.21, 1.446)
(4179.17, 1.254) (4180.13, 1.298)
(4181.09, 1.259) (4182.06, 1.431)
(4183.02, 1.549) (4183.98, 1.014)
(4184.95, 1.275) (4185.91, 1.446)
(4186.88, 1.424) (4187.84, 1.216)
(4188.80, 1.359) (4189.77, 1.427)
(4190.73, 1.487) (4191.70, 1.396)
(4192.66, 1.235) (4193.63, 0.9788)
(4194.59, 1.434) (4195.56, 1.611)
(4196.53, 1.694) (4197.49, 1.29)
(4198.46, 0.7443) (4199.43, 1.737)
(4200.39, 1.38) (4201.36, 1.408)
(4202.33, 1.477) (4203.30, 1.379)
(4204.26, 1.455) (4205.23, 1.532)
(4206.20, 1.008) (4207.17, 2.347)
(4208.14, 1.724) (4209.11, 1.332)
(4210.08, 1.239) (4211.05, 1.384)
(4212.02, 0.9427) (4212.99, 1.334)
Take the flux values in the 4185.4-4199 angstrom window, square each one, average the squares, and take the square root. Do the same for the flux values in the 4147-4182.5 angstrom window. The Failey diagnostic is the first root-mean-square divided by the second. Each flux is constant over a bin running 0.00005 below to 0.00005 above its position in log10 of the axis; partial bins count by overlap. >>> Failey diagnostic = 0.86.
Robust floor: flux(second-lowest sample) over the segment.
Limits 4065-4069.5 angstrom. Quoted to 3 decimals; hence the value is 1.358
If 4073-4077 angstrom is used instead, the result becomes 1.464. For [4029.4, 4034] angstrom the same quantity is 1.317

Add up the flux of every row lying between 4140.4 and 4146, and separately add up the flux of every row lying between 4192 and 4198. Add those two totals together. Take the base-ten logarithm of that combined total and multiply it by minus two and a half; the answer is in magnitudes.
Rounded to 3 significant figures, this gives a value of -3.08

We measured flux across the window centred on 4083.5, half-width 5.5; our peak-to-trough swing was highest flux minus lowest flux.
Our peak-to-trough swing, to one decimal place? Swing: 1.2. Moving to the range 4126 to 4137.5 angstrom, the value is 1.2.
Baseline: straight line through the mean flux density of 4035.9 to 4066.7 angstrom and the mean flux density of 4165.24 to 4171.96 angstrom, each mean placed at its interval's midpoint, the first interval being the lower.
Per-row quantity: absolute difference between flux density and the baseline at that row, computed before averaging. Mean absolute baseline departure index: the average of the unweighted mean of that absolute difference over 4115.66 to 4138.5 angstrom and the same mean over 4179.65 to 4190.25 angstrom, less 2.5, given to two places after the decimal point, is -2.23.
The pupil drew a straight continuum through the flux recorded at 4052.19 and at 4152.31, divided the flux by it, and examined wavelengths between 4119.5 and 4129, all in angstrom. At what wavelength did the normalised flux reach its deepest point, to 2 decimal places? 4120.88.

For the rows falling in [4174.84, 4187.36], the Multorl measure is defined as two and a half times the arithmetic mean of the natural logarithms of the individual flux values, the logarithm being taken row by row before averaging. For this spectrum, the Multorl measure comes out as 0.77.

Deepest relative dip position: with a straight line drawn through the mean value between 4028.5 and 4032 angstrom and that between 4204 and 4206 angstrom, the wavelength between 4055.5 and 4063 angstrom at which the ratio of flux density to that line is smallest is 4056.86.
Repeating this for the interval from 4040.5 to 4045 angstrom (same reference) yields 4043.80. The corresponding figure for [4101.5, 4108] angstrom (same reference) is 4101.95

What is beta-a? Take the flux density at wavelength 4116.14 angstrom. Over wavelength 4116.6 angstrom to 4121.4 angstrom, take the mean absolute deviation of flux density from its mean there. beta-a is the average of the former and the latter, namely 1.28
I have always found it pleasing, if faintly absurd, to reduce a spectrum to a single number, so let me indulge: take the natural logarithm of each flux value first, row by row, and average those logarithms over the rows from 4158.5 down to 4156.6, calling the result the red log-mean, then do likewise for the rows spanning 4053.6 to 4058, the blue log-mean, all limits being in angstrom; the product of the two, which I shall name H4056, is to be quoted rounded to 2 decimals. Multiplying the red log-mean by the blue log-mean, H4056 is 0.10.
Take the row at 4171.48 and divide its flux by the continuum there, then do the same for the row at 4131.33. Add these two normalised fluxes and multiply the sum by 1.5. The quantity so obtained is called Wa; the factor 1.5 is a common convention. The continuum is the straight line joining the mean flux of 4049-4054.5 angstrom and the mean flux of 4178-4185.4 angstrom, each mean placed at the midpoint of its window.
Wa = 3.27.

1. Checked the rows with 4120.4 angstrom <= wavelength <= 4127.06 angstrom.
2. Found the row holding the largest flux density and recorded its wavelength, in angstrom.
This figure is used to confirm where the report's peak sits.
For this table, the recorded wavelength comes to 4121.83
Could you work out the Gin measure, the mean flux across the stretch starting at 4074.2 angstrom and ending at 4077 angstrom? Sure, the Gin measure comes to 1.44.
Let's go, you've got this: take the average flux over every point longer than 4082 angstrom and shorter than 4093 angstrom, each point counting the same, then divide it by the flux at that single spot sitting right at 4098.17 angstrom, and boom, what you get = 0.94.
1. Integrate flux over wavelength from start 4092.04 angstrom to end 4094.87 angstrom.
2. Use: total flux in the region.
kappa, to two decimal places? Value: 4.15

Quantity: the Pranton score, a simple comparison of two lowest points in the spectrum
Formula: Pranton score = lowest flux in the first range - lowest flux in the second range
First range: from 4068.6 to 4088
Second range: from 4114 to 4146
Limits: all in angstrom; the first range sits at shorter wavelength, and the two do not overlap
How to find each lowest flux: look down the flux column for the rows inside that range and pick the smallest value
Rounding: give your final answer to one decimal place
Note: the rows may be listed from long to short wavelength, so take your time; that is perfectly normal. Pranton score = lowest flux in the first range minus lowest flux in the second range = 1.9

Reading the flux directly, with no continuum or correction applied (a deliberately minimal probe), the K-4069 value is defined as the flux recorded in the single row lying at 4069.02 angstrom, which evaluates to 1.358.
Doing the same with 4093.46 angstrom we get -3.135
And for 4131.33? 1.472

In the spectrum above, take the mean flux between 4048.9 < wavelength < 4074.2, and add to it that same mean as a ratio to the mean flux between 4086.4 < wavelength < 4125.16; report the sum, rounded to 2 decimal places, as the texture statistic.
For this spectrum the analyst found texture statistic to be 2.73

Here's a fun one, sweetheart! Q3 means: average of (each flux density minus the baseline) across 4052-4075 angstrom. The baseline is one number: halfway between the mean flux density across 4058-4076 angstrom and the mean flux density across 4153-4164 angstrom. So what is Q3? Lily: 0.08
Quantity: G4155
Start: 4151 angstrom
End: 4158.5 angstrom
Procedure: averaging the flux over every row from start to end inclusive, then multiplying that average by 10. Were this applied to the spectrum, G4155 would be 15.5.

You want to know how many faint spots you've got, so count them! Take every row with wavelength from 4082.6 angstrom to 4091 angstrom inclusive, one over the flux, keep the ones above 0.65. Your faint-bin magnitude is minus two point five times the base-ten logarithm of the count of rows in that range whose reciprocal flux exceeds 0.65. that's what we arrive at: -1.75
